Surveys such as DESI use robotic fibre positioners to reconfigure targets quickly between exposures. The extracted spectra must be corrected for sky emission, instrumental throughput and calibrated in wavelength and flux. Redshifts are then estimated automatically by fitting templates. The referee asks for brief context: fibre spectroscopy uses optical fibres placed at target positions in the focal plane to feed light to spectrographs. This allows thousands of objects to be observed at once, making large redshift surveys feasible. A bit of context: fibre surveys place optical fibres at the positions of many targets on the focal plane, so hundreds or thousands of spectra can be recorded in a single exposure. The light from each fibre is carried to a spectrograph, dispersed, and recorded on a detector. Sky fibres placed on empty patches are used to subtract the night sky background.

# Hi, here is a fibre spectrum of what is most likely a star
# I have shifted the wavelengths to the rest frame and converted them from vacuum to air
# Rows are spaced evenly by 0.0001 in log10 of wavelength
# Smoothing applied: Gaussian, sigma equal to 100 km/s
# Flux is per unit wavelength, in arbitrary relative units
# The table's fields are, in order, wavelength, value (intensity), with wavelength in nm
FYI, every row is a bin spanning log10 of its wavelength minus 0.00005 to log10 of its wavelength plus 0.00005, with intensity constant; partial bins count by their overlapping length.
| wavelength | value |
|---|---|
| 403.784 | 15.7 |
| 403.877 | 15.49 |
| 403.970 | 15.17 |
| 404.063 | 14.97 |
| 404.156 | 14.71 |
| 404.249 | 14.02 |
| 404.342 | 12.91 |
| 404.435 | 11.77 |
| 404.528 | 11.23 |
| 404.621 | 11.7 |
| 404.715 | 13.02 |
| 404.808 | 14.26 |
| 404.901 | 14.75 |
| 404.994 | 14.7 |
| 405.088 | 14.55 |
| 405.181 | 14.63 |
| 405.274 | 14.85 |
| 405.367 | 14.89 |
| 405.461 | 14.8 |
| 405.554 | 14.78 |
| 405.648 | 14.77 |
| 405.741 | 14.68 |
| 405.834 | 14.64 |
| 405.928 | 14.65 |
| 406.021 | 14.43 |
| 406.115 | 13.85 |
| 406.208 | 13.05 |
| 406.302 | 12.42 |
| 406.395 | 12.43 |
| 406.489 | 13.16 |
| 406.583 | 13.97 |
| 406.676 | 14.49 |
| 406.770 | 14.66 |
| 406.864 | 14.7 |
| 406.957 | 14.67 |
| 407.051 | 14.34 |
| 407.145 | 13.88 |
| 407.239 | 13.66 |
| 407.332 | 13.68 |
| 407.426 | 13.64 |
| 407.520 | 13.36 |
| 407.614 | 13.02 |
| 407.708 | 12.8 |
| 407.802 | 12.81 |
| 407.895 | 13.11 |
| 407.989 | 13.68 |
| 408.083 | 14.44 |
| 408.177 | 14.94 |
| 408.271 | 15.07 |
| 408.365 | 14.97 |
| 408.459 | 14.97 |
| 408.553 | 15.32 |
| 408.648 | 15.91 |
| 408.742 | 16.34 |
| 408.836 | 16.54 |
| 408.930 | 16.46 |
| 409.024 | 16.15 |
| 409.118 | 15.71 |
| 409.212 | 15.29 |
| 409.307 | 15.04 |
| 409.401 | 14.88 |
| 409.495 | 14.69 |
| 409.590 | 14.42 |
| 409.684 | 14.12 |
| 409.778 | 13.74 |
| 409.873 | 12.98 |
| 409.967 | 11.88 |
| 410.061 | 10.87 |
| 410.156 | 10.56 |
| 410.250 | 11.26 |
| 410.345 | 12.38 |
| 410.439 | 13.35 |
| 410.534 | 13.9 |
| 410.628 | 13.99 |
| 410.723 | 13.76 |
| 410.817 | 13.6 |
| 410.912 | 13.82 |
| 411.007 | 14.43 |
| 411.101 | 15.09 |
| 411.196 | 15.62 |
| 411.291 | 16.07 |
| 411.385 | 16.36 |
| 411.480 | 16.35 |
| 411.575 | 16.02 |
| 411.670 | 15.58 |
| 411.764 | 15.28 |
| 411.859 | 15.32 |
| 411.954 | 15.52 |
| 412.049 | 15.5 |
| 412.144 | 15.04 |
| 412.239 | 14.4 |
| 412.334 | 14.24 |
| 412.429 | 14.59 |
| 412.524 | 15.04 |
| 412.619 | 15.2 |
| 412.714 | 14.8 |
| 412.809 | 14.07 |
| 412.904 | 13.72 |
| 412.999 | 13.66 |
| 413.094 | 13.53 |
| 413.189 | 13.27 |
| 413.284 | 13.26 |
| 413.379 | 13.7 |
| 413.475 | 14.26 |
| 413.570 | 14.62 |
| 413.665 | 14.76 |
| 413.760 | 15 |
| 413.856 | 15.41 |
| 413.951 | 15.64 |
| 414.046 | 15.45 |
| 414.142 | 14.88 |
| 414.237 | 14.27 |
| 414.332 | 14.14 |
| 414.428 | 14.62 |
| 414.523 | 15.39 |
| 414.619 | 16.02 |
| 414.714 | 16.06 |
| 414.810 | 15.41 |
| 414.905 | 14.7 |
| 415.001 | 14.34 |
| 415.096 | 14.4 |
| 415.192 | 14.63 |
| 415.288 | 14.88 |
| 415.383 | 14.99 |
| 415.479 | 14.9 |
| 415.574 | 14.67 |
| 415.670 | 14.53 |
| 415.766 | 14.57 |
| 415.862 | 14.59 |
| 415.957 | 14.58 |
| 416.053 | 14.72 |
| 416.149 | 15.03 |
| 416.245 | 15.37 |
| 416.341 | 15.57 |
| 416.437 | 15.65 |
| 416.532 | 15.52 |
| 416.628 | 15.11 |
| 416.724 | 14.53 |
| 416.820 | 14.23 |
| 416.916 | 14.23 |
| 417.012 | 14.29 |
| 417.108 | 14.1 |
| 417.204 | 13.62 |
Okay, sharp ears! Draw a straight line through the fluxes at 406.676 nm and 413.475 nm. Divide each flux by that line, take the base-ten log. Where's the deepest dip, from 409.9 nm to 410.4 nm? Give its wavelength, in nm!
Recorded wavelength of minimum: 410.156 nm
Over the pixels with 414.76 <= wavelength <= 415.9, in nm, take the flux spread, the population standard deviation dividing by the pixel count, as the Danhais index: 0.28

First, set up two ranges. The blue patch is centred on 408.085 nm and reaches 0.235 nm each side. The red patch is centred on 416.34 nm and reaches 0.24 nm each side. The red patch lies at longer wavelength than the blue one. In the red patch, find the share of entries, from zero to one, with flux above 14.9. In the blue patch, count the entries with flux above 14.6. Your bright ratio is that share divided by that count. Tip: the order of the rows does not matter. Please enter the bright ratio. 0.500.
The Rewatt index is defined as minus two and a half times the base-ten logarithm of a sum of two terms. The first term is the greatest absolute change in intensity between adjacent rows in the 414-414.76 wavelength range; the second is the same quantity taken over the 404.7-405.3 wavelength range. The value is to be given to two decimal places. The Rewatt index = -0.76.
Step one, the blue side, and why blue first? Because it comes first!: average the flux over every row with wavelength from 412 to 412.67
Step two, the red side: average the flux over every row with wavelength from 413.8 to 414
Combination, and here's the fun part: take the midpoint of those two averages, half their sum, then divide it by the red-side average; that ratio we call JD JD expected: 0.979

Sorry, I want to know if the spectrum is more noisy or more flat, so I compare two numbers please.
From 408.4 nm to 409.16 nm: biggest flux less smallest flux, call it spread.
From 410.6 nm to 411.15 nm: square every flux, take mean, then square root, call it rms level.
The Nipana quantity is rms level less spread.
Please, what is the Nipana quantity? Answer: 12.6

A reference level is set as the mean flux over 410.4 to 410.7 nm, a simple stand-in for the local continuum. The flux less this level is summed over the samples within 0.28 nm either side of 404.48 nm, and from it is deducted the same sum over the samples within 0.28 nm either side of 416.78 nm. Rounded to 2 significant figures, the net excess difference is -13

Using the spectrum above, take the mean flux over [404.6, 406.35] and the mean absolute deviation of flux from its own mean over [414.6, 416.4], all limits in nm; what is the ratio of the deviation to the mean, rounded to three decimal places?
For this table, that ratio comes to 0.028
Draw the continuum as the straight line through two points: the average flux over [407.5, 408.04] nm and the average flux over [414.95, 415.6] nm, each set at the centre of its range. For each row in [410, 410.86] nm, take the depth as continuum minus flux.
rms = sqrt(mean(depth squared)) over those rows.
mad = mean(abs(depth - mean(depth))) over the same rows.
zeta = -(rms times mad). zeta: -1.9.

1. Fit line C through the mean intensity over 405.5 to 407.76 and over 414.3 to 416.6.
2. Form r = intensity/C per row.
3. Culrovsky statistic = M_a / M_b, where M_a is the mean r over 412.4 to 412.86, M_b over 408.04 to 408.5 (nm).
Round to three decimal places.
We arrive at 0.955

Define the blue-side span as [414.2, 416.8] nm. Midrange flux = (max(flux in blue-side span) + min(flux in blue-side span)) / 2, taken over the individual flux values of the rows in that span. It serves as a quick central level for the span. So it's 15.1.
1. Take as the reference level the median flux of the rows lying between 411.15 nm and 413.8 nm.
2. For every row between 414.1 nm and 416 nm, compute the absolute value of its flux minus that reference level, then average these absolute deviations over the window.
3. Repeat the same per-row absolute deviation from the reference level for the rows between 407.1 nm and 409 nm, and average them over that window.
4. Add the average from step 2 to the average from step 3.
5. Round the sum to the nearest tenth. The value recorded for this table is 1.5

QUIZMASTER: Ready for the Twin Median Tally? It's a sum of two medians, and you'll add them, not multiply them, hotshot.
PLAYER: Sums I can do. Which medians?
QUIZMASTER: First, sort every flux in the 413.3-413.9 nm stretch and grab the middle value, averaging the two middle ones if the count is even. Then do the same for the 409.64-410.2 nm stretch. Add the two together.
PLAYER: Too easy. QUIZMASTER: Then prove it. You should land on 27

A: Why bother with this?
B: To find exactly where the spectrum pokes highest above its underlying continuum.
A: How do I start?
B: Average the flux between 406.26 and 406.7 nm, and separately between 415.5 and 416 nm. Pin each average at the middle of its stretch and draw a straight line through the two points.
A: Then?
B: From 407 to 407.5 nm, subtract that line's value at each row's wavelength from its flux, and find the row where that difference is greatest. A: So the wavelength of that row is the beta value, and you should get 407.051 nm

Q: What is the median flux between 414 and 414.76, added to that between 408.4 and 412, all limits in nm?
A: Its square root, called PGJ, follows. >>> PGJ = 5.49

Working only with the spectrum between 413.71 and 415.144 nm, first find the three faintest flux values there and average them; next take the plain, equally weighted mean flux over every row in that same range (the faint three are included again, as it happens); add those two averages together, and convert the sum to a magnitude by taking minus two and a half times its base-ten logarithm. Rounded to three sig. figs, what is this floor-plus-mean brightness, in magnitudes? -3.67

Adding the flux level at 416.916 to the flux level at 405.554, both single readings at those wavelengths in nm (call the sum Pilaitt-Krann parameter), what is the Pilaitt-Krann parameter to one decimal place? 29.0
